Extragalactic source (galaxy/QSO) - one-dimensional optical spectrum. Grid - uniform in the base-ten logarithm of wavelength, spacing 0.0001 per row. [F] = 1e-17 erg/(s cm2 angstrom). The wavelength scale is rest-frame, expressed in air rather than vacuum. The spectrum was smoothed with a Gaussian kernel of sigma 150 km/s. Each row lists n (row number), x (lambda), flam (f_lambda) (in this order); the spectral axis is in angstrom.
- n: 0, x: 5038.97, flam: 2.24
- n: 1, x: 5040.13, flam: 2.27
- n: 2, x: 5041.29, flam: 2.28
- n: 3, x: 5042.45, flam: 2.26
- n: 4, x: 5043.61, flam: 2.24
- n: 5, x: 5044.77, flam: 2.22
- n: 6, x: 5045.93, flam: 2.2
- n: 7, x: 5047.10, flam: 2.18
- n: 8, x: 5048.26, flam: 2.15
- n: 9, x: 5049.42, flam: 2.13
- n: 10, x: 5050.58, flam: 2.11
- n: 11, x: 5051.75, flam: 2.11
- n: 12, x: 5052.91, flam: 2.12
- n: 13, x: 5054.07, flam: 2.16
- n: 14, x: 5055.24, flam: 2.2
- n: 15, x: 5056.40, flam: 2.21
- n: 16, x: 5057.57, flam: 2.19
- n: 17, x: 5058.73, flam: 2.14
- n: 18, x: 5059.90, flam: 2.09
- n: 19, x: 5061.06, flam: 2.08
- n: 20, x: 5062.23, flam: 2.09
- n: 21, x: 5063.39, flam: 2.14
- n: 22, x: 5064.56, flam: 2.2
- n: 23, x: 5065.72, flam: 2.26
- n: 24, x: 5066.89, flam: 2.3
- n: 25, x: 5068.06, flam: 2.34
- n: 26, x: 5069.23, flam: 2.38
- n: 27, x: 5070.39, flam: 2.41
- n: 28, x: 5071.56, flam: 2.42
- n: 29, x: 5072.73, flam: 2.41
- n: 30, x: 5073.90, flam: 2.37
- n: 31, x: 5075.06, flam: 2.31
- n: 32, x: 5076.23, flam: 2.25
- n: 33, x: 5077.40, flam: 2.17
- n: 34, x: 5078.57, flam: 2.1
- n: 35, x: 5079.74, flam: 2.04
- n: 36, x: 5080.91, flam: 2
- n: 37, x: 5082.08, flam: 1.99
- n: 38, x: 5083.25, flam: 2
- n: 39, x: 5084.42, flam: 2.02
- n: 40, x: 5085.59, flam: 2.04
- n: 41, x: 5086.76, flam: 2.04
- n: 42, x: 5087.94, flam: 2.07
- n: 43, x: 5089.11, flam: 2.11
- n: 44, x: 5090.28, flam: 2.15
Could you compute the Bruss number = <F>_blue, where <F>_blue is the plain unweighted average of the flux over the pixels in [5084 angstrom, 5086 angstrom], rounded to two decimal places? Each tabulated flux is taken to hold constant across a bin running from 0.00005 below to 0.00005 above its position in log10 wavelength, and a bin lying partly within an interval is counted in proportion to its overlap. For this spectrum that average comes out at 2.03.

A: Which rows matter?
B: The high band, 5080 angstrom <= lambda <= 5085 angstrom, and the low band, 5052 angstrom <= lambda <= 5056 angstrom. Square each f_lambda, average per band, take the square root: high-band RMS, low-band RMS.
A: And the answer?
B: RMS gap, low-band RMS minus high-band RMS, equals 0.16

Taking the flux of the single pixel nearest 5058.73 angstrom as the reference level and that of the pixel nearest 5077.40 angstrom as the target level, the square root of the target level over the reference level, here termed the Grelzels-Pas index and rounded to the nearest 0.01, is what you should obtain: 1.01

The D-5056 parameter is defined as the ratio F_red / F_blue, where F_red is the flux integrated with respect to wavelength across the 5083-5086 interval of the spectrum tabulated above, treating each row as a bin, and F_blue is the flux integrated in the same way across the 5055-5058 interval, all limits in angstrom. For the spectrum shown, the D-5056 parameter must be 0.92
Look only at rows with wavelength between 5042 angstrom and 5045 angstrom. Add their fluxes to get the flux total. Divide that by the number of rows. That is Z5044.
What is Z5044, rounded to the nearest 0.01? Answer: 2.24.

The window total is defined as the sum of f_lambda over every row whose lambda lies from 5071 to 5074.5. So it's 7.20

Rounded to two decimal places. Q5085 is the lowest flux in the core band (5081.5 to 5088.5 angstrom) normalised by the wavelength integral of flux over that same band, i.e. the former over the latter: 0.14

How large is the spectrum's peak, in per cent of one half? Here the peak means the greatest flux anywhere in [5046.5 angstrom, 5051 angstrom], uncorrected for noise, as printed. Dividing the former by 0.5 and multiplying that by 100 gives 436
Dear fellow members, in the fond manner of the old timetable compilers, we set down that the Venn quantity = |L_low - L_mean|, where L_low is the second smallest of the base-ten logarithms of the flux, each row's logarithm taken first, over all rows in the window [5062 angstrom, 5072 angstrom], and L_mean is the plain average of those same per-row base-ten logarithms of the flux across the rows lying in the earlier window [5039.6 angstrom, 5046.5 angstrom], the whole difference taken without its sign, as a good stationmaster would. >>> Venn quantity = 0.021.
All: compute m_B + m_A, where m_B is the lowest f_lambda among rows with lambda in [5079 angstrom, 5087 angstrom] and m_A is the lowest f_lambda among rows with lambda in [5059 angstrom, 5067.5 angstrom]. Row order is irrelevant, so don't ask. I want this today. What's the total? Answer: 4.07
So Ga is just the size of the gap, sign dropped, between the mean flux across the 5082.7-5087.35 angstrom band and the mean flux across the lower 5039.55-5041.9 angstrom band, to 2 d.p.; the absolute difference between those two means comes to 0.25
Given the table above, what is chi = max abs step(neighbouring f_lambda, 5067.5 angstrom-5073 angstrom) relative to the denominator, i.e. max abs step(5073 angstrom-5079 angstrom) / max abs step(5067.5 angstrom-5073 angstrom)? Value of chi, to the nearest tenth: 2.0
